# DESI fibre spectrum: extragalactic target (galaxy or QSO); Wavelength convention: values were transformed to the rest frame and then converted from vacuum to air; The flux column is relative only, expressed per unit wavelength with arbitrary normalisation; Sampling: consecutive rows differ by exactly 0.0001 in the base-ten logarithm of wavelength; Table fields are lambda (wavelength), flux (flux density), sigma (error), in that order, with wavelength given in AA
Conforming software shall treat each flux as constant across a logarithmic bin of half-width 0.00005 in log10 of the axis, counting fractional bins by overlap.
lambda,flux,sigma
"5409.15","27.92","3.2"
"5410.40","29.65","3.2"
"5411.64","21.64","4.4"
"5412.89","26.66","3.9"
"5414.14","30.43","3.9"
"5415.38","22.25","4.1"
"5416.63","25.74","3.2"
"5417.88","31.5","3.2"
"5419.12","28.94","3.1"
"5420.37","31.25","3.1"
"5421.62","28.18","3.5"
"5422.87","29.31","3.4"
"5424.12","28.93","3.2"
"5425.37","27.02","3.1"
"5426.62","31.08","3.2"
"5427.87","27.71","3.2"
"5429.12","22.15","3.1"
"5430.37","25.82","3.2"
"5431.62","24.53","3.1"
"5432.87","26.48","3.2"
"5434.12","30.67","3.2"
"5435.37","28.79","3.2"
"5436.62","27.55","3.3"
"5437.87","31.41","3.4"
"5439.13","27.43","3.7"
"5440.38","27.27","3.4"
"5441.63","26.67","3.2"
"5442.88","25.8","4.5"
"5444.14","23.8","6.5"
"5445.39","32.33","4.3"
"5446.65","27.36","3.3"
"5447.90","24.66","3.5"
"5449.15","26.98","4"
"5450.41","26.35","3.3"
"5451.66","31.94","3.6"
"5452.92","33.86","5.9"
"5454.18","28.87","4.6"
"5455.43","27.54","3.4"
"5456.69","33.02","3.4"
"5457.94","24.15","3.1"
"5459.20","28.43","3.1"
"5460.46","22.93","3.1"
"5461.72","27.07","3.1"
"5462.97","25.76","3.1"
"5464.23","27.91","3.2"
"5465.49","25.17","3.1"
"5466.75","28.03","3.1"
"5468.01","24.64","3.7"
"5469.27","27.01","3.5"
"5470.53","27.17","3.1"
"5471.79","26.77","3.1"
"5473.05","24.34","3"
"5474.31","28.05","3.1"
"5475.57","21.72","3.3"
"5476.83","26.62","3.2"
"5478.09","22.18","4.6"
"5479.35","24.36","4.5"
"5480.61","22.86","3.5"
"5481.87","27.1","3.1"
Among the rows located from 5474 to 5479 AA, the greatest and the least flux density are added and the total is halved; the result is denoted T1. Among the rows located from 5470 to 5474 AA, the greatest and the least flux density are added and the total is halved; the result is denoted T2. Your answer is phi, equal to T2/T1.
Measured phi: 1.03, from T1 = 24.9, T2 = 25.8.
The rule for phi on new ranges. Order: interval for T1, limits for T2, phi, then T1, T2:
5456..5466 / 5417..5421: 1.08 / 28.0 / 30.2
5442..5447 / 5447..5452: 1.01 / 28.1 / 28.3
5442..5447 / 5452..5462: 1.01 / 28.1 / 28.4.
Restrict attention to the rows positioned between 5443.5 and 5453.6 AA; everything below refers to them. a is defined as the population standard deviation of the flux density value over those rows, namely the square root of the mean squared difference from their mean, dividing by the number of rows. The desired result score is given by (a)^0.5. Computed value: 1.88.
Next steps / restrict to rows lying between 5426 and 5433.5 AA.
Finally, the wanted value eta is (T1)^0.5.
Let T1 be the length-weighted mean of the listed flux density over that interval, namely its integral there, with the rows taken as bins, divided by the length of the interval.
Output 5.13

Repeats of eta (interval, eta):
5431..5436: 5.26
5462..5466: 5.14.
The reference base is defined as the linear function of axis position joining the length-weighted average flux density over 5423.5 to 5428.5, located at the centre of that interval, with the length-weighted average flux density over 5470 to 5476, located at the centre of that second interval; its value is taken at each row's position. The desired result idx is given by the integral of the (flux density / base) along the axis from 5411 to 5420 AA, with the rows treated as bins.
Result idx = 8.3 AA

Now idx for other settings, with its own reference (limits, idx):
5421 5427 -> 6.0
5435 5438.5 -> 3.7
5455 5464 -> 9.2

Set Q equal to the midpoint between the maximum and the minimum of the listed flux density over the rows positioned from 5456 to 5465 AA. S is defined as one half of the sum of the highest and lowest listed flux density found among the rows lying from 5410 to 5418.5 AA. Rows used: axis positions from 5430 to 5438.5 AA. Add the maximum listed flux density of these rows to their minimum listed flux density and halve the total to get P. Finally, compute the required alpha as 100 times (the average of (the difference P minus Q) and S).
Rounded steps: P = 28.0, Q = 28.0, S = 26.6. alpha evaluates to 1328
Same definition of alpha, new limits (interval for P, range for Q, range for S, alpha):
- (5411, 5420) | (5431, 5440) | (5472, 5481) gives 1174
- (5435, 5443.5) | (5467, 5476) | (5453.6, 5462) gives 1585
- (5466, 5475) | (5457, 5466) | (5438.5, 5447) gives 1429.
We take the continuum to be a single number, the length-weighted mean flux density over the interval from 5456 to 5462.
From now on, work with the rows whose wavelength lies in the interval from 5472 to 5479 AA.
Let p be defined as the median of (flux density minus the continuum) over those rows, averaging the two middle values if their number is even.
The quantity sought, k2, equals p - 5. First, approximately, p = -2.8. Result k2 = -7.8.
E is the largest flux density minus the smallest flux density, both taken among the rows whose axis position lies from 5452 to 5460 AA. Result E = 9.7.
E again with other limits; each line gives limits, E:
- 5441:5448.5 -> 8.5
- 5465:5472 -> 3.4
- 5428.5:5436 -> 8.5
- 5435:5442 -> 4.7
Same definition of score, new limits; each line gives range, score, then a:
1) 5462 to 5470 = 1.15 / 1.31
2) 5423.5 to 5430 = 1.72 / 2.96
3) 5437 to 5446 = 1.68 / 2.81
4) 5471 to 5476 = 1.56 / 2.42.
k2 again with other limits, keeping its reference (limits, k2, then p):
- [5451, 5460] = -3.2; 1.8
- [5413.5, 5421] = -2.4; 2.6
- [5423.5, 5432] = -5.1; -0.1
